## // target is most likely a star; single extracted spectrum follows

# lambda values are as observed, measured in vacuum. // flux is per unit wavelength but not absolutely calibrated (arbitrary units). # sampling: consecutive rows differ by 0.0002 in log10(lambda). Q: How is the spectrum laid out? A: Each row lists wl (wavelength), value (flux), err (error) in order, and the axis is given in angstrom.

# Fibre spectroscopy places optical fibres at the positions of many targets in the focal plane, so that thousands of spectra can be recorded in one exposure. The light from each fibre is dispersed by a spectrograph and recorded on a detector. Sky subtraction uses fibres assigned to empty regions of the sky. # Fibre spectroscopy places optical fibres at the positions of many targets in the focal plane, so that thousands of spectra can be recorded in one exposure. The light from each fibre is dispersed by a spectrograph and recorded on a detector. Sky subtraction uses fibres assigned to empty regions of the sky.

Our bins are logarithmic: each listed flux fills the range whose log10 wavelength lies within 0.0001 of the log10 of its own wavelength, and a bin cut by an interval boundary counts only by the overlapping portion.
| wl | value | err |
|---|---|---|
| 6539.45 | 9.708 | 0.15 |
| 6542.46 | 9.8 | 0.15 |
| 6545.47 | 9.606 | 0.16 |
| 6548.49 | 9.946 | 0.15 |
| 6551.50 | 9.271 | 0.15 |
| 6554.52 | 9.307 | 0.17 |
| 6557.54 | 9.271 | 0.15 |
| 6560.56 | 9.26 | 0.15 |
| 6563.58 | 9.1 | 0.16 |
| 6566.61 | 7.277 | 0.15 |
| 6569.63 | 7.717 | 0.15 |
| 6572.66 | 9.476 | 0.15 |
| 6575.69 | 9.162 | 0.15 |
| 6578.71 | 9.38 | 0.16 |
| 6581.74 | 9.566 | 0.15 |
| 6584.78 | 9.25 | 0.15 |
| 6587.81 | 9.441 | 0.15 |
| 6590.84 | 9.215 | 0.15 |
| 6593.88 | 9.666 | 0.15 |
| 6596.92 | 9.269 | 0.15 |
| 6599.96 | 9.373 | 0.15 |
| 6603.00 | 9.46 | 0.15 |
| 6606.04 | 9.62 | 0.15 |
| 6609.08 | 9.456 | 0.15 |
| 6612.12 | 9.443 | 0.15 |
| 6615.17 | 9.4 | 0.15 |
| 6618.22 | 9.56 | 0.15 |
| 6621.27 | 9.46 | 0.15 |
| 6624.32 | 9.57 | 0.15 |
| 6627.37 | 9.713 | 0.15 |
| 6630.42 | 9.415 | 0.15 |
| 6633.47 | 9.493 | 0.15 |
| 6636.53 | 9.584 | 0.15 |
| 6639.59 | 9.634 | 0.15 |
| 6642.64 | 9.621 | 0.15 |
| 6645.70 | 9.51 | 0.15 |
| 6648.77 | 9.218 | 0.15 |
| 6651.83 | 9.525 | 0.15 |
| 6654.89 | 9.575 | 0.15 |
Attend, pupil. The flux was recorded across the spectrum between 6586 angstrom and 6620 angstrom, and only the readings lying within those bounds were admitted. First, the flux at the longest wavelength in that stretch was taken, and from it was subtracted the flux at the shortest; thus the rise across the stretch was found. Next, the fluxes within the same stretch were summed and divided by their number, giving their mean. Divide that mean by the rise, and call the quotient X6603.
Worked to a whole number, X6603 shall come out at 79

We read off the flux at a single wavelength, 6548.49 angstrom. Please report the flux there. 9.946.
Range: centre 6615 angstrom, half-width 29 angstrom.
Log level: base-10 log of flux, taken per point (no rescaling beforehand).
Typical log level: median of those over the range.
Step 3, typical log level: 0.976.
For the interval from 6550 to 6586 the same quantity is 0.967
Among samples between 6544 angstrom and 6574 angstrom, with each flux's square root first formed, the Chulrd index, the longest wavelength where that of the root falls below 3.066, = 6569.63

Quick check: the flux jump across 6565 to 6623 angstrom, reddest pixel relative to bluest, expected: 2.2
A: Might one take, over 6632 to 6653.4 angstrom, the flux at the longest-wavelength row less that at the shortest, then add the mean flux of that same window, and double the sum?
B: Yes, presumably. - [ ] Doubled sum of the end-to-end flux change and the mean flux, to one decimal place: 19.1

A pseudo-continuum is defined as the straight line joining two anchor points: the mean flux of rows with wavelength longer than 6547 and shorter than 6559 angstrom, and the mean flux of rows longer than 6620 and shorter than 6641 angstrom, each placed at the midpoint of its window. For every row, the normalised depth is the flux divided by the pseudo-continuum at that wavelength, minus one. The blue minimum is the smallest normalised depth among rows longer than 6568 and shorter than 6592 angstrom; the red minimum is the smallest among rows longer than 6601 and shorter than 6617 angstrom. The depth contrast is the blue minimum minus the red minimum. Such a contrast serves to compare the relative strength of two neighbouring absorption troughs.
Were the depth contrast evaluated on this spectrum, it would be -0.171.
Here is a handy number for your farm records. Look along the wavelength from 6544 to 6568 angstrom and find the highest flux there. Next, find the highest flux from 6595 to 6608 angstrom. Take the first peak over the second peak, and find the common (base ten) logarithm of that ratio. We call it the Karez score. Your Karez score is 0.014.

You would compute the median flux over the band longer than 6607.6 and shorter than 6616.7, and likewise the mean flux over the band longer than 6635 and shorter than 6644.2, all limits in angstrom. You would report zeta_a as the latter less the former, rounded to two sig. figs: 0.17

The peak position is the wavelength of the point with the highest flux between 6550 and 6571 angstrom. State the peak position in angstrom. 6554.52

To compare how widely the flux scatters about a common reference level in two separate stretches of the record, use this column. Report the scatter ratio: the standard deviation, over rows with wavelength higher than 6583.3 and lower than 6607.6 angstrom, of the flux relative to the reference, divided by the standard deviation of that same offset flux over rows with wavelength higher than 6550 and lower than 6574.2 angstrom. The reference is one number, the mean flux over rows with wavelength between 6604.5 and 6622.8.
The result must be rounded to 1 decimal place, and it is 0.2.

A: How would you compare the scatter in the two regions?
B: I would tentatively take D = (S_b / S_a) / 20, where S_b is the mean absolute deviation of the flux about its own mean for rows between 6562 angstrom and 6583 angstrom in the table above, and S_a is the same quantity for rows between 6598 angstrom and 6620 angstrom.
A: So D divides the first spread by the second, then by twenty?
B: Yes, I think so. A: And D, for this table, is 0.56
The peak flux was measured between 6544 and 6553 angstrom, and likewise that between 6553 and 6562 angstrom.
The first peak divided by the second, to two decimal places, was 1.07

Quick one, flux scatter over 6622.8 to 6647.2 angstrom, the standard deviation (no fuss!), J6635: 0.09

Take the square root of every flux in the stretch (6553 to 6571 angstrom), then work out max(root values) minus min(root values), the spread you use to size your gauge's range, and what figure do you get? 0.35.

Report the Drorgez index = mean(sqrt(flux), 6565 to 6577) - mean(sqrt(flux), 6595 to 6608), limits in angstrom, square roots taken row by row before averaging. -0.18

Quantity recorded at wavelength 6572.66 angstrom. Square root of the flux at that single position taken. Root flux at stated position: 3.08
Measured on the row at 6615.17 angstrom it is 3.07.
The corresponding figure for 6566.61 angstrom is 2.70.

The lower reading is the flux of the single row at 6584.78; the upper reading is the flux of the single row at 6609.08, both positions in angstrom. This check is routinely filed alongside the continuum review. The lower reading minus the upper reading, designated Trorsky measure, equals -0.21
